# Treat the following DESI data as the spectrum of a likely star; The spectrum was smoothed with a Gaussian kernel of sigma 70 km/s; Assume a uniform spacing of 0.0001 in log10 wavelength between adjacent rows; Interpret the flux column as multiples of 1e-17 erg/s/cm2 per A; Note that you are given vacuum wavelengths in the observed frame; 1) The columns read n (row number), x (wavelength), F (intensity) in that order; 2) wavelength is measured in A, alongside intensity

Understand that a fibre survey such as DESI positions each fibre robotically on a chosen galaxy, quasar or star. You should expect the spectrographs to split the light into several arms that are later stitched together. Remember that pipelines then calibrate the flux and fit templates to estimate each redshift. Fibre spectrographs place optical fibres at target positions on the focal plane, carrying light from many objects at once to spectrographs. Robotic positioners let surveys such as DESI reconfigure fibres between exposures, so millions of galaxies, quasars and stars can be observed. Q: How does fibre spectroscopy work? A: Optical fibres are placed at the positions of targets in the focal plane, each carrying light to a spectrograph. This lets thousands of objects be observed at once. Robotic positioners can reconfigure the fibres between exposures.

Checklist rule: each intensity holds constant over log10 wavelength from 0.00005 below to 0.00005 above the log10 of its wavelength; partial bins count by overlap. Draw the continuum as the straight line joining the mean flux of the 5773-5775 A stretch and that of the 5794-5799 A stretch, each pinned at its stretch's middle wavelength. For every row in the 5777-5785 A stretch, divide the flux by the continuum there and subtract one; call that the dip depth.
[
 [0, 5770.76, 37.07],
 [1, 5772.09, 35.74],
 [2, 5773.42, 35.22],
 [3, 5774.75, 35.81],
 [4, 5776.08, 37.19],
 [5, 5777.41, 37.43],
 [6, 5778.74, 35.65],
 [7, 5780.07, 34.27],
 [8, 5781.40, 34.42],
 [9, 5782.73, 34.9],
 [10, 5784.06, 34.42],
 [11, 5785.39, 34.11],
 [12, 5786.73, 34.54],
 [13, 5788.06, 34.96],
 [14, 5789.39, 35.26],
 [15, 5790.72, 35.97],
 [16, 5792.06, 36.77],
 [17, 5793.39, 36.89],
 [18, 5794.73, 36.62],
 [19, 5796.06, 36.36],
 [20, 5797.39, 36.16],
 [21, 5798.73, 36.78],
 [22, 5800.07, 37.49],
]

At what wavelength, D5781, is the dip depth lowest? 5784.06 A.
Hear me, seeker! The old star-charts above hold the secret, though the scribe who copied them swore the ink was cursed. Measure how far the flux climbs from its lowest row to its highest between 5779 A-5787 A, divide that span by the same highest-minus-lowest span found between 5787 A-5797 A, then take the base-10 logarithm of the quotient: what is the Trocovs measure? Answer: -0.39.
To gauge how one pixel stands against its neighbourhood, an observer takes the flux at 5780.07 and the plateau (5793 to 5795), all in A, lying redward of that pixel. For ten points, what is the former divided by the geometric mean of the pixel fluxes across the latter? 0.93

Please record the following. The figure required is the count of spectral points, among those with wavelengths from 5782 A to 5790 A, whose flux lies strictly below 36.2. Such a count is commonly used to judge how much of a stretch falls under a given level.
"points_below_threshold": 6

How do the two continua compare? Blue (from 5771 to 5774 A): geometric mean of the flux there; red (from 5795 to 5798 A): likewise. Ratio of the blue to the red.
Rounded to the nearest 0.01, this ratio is 0.98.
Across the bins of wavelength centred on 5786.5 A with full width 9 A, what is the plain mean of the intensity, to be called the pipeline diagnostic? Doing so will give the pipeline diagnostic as 34.9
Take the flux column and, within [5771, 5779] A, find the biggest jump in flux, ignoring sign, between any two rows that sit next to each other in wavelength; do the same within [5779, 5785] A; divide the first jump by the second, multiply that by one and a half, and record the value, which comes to 5.6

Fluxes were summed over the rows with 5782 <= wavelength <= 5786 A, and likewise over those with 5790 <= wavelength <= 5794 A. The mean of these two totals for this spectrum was 107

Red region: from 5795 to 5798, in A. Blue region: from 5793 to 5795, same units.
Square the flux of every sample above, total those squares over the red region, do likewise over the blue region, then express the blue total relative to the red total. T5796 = 1.03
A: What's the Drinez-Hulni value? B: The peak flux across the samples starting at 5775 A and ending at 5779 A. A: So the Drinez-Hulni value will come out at 37.43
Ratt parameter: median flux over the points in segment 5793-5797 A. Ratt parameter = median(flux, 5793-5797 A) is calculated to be 36.6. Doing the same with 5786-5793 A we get 35.3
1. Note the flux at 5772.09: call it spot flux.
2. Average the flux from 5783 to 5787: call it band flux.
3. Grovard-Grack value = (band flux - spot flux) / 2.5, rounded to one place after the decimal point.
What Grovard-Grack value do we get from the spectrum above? -0.6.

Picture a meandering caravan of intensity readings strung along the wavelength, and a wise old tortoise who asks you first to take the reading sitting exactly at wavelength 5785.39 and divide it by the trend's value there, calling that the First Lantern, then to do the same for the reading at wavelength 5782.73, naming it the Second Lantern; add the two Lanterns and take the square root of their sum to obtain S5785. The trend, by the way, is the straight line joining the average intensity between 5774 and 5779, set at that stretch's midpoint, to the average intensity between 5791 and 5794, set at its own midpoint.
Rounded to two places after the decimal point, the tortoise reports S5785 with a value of 1.37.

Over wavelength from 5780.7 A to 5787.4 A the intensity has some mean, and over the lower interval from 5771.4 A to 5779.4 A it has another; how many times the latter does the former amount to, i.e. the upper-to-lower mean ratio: 0.953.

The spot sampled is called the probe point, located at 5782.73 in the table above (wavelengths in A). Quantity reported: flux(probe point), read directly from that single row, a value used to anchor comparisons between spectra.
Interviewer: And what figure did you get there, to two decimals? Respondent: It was 34.90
